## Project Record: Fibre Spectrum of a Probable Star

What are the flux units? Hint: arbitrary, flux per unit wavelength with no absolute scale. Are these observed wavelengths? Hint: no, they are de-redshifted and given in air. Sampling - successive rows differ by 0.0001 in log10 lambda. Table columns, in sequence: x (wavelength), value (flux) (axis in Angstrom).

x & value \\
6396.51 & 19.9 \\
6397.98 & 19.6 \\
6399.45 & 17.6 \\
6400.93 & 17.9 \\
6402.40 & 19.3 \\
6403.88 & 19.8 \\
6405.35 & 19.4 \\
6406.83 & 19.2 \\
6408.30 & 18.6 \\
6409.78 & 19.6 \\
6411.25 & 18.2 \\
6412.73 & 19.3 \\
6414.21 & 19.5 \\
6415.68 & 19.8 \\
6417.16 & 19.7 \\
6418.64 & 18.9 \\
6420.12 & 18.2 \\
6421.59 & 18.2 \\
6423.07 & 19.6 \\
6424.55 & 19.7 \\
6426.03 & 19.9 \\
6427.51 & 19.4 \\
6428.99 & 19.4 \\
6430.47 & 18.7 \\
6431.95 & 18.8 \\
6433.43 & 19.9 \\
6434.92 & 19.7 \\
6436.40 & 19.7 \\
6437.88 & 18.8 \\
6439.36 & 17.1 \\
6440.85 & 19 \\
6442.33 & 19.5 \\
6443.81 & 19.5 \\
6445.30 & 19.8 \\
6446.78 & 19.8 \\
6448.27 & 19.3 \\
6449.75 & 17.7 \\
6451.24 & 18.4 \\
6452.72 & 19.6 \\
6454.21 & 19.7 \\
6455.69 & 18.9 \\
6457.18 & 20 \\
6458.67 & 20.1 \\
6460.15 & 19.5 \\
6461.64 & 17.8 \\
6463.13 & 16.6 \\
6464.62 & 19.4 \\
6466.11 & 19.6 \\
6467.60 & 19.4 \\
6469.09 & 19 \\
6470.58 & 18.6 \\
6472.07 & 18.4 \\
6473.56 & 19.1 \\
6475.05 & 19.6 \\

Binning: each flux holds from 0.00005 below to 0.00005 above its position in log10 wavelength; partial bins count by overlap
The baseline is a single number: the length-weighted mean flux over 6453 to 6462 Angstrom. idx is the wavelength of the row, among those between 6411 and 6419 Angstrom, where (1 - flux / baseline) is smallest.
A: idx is 6415.68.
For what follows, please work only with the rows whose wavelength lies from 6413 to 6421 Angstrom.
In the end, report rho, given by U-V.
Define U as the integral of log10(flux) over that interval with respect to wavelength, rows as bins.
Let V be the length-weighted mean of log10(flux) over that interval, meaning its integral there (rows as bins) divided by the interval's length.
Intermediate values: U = 10.3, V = 1.28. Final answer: 8.99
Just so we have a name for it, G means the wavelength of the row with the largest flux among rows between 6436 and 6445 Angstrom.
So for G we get 6436.40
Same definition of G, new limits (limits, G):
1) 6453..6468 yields 6458.67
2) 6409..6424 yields 6415.68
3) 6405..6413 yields 6409.78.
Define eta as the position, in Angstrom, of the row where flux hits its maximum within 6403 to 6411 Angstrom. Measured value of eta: 6403.88 Angstrom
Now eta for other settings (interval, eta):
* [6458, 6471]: 6458.67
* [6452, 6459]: 6458.67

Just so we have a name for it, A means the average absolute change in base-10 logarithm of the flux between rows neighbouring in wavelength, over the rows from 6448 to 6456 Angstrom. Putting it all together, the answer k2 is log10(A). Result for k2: -1.69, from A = 0.020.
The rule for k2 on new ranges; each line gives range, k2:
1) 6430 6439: -1.99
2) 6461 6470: -1.63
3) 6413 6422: -2.06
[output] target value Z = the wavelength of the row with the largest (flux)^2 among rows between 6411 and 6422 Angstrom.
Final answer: 6415.68 Angstrom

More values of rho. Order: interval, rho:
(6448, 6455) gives 7.67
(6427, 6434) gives 7.70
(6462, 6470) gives 8.90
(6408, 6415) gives 7.68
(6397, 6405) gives 8.94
